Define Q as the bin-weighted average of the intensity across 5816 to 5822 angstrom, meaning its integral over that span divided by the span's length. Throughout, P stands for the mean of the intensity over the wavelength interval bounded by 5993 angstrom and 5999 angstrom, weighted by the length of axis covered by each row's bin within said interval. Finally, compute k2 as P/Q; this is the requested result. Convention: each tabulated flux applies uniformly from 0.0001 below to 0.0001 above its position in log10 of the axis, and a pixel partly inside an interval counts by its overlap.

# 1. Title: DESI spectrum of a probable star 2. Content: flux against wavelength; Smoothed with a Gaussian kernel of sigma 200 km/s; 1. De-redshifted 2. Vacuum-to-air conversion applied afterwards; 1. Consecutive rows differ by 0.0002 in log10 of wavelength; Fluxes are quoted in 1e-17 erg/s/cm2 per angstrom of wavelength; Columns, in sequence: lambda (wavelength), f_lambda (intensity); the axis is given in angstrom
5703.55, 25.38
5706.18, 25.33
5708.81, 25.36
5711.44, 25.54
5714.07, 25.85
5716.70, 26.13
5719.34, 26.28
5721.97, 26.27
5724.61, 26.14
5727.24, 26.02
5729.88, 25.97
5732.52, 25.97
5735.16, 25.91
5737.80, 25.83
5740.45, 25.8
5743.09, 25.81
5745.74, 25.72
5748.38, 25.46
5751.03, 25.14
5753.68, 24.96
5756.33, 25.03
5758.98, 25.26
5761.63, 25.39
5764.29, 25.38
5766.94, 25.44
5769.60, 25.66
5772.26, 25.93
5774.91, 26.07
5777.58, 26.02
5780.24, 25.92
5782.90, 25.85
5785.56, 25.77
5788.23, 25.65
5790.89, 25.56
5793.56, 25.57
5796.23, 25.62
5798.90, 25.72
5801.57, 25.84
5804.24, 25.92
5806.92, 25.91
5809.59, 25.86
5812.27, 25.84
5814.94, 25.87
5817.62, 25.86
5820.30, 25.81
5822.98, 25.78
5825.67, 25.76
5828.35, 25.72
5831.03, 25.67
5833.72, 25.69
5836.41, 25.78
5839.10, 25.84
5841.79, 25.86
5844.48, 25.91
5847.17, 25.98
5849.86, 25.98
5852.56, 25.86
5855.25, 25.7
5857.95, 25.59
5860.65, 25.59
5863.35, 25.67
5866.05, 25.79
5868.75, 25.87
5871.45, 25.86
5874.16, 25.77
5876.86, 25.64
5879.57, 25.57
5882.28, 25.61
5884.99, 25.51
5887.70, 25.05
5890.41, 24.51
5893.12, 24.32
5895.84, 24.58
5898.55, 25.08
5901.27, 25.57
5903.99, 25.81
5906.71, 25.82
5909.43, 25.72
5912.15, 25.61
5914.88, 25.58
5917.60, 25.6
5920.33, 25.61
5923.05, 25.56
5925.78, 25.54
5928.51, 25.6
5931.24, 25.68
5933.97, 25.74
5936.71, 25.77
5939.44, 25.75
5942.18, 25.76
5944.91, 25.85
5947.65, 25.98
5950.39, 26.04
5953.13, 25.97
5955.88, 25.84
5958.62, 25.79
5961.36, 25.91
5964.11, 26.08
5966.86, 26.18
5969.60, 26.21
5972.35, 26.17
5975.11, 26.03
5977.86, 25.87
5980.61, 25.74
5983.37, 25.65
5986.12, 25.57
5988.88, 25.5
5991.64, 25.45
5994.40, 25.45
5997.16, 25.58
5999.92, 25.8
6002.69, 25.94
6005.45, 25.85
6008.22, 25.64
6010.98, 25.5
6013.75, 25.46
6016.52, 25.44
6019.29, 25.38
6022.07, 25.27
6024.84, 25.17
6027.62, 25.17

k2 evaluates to 0.99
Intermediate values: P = 25.55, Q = 25.8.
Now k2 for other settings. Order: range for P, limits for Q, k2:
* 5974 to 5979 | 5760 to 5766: 1.02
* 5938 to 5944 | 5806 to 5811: 1.00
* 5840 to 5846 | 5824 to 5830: 1.01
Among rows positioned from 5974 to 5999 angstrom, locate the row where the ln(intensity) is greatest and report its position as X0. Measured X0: 5975.11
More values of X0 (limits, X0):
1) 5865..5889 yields 5868.75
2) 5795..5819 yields 5804.24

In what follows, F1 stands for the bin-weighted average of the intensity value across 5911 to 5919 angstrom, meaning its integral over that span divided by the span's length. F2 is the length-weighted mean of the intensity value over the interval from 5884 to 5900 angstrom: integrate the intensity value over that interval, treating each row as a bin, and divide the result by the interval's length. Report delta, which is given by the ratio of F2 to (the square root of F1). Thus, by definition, 4.91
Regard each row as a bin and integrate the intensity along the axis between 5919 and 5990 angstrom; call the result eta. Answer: 1834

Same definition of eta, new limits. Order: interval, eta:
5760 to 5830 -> 1803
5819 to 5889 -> 1801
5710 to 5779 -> 1775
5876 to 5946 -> 1783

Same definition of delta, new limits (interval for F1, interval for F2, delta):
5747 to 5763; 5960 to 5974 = 5.20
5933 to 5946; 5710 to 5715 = 5.06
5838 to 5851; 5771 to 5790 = 5.08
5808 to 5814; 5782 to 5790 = 5.06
